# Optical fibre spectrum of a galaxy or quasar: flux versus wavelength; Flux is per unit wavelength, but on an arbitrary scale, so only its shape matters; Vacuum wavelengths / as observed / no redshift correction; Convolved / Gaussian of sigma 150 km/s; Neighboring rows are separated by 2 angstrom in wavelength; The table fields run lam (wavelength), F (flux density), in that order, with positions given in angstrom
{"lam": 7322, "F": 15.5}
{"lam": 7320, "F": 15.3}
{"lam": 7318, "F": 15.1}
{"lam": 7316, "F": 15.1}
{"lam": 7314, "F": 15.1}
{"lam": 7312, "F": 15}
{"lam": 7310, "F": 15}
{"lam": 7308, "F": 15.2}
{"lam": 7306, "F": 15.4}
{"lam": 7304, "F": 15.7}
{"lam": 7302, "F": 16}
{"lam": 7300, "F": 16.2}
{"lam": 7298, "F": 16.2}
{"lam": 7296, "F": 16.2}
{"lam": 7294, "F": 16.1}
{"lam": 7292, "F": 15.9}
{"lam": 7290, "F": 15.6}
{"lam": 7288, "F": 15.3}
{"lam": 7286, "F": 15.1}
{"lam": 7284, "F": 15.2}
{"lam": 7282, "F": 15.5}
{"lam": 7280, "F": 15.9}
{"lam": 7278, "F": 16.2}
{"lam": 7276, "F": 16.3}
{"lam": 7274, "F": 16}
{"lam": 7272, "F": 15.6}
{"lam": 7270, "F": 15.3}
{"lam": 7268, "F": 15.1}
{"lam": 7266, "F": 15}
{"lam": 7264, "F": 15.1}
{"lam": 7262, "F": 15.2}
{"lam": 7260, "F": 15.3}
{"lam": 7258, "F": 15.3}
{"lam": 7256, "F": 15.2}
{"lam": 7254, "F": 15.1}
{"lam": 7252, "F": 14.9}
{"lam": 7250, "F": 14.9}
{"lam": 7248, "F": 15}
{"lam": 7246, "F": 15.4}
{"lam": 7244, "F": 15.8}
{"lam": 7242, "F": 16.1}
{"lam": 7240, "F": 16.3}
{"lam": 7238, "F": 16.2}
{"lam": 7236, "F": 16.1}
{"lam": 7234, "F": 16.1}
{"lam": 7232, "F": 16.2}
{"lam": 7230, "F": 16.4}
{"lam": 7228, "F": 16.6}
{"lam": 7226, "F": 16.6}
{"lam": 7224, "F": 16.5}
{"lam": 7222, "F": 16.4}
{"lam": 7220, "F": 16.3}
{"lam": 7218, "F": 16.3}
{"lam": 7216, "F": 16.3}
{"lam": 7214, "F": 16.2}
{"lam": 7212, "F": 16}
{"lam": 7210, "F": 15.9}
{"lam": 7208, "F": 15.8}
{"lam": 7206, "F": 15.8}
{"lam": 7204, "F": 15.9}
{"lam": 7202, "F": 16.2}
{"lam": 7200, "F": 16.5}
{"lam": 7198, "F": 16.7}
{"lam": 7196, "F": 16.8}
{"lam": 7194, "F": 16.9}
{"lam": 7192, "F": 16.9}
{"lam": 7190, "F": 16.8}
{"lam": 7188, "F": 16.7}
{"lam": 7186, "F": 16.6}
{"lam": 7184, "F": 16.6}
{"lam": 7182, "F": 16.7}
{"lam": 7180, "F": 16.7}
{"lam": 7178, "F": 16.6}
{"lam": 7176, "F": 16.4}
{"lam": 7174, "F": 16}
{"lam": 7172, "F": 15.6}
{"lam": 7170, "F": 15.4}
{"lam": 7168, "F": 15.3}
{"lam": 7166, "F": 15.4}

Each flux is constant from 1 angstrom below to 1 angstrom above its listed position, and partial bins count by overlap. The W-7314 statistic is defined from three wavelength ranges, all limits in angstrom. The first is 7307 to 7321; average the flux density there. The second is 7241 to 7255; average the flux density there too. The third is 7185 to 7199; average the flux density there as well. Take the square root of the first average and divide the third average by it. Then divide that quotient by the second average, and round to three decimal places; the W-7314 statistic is 0.282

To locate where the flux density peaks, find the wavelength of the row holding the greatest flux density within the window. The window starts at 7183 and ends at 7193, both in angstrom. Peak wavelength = 7192 angstrom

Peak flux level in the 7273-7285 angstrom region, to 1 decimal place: 16.3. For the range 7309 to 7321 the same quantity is 15.3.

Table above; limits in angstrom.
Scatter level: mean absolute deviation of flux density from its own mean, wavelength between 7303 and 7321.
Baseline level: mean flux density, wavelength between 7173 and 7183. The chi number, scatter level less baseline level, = -16.3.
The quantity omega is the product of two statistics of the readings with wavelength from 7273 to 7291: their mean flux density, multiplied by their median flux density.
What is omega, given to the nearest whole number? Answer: 245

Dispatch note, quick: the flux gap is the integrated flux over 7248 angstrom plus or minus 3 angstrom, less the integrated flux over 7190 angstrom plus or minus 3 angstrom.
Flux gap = -10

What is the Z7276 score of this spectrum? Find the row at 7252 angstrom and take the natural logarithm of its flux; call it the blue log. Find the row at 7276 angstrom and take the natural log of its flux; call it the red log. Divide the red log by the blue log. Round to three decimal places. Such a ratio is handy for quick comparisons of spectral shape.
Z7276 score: 1.033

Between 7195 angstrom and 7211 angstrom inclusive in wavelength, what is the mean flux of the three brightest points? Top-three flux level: 16.7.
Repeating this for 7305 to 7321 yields 15.3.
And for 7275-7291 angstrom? 16.1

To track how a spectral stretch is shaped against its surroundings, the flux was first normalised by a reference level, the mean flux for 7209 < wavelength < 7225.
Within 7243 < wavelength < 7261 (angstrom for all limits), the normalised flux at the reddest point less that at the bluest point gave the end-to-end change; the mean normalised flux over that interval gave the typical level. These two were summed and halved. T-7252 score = 0.45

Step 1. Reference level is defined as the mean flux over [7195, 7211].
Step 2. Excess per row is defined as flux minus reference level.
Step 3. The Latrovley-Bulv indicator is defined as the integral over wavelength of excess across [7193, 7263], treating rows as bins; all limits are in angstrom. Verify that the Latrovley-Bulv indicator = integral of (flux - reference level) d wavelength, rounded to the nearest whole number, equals -16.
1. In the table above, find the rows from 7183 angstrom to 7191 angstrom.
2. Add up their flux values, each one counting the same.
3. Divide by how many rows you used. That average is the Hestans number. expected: 16.7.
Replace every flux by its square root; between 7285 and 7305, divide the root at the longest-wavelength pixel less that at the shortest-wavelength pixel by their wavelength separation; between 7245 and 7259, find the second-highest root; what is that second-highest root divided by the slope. 921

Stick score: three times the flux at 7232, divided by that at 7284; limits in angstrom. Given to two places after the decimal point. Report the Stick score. 3.20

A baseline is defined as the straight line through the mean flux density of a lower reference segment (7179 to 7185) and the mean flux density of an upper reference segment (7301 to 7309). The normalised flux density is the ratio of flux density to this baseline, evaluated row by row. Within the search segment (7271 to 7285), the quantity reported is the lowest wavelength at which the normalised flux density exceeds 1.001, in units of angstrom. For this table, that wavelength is 7274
